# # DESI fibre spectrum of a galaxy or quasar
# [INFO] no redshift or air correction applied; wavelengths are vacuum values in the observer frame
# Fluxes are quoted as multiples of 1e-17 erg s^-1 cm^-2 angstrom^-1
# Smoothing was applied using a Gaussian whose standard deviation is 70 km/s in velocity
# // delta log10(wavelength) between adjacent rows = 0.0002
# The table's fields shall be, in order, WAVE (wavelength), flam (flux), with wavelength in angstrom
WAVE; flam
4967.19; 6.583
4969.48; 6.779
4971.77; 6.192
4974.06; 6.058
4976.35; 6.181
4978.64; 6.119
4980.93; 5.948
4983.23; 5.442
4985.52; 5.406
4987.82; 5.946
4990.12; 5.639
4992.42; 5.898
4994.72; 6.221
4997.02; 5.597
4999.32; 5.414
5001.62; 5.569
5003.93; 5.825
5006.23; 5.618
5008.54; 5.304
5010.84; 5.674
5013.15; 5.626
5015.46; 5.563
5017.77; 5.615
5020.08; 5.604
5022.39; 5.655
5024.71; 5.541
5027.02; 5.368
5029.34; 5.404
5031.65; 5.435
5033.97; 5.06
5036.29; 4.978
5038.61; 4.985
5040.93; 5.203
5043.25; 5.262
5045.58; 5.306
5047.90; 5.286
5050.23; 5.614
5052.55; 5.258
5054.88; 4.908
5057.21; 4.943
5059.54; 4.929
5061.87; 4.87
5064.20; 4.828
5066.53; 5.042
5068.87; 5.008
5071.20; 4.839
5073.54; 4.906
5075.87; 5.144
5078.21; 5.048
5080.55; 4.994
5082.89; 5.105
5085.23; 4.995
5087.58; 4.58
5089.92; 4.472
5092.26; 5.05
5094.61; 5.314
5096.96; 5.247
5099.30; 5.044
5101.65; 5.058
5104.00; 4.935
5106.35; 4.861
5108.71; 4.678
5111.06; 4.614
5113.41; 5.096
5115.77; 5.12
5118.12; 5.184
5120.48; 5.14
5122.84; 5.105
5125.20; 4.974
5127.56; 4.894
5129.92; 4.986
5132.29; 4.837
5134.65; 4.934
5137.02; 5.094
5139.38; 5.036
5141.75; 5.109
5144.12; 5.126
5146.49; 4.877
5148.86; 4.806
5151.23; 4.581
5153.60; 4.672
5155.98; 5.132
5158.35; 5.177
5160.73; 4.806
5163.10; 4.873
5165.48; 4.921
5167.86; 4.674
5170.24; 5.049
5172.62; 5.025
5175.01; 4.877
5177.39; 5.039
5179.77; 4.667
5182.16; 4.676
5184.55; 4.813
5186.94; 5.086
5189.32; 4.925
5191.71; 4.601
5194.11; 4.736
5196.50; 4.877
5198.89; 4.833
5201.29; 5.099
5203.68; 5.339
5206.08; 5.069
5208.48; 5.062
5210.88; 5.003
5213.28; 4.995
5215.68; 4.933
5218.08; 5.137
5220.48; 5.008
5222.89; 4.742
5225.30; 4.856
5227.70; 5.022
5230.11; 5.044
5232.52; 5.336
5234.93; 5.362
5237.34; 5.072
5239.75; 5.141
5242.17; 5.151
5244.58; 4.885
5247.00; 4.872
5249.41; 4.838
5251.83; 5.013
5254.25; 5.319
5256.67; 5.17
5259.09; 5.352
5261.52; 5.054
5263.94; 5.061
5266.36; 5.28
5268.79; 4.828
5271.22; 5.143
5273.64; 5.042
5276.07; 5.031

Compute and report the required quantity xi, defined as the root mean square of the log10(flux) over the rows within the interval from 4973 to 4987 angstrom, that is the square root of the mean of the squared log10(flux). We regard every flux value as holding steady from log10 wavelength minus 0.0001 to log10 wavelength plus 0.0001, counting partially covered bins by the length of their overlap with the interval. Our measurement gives 0.768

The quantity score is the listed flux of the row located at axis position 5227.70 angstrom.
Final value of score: 5.022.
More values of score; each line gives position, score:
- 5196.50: 4.877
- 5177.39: 5.039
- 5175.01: 4.877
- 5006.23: 5.618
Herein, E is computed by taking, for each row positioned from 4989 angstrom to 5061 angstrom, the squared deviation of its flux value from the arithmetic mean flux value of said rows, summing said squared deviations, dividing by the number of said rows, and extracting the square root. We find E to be 0.30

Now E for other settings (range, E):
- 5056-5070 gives 0.07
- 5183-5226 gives 0.17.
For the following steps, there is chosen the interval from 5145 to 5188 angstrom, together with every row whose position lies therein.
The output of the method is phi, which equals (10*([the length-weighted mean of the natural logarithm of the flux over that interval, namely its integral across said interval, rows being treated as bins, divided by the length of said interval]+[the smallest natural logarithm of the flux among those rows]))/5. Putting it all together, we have 6.21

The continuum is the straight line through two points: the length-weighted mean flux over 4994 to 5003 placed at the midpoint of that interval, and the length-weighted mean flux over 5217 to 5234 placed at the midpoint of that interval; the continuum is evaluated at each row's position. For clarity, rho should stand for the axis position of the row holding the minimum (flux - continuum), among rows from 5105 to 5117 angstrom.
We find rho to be 5111.06 angstrom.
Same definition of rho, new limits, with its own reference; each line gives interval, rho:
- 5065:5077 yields 5071.20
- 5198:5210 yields 5198.89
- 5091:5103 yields 5092.26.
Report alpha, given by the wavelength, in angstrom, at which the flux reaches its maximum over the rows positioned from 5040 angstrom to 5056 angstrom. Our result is 5050.23 angstrom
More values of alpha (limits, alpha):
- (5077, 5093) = 5082.89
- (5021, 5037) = 5022.39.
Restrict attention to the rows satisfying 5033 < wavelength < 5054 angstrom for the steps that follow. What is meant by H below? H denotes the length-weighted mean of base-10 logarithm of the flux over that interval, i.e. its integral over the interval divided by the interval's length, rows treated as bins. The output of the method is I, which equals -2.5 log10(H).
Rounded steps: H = 0.717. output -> 0.361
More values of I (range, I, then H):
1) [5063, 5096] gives 0.396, 0.694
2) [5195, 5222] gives 0.386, 0.701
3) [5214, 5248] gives 0.384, 0.702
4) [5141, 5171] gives 0.403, 0.690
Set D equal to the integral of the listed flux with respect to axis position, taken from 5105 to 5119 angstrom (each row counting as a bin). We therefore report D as 69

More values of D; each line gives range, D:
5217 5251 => 171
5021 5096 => 383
